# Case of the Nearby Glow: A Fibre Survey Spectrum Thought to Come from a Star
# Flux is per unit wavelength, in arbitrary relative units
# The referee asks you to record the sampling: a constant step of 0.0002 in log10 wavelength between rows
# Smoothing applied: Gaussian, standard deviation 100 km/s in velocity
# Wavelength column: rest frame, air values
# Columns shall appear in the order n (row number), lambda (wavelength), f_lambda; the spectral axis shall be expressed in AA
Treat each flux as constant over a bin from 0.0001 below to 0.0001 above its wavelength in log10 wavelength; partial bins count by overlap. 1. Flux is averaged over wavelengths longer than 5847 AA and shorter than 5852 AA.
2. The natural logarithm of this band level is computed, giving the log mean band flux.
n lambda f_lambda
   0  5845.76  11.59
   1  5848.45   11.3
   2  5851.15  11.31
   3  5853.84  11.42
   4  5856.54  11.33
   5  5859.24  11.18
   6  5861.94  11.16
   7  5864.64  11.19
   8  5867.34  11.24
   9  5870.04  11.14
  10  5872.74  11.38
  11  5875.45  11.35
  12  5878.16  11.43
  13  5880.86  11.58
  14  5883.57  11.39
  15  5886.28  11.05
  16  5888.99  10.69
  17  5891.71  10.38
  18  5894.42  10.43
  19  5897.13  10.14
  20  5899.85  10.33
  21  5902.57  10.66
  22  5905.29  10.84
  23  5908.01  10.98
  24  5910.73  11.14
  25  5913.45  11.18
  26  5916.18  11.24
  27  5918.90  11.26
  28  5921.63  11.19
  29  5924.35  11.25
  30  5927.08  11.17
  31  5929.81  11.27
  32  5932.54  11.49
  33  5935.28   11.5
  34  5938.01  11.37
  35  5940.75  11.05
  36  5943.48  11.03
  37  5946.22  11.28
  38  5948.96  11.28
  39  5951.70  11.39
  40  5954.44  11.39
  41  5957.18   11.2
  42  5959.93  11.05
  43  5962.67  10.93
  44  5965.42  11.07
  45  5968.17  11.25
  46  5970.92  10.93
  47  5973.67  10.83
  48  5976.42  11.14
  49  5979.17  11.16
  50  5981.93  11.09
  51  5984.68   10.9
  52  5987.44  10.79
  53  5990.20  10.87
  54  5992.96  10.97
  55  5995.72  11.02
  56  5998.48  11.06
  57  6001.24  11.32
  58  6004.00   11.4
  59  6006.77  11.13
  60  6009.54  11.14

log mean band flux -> 2.43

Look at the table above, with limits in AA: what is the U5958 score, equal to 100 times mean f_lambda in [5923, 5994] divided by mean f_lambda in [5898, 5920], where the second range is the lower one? 102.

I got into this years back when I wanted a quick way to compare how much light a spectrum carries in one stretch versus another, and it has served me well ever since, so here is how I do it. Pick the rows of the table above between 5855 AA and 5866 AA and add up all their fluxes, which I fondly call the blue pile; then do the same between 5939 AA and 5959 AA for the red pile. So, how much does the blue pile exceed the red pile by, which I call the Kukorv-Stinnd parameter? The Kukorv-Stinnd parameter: -34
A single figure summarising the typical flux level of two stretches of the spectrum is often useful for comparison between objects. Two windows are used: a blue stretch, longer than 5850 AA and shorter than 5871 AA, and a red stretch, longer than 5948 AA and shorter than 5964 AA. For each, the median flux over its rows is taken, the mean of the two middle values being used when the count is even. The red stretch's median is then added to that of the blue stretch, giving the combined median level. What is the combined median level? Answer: 22.5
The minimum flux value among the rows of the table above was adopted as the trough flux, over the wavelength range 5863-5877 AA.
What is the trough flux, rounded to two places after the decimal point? 11.14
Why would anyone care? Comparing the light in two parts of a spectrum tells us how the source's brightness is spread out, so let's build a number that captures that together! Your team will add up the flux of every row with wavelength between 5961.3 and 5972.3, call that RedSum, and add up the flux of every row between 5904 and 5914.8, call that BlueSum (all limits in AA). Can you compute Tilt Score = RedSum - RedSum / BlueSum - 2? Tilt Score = 41.2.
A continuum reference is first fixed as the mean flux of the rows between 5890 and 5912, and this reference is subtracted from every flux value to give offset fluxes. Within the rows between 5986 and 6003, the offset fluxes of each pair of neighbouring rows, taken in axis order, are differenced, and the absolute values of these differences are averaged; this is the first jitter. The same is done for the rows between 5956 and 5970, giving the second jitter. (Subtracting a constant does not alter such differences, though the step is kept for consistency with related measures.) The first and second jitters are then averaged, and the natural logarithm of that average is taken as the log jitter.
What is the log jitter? -2.07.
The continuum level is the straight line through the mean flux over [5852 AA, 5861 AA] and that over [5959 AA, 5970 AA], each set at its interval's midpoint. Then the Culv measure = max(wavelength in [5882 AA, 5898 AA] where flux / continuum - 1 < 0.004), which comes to 5897.13 AA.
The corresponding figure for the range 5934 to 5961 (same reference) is 5959.93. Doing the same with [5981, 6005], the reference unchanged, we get 5995.72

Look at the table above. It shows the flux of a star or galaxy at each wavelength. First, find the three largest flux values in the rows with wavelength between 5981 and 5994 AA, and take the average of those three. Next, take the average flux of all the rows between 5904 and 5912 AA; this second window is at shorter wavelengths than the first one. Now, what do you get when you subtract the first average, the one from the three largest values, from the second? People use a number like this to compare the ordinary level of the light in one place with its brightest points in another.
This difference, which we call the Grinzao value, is 0.00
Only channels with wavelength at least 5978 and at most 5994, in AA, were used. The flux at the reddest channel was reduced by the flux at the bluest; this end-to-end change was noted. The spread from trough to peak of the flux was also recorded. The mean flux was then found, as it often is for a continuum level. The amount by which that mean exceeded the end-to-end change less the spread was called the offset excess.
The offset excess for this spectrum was 11.52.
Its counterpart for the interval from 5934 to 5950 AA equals 11.94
